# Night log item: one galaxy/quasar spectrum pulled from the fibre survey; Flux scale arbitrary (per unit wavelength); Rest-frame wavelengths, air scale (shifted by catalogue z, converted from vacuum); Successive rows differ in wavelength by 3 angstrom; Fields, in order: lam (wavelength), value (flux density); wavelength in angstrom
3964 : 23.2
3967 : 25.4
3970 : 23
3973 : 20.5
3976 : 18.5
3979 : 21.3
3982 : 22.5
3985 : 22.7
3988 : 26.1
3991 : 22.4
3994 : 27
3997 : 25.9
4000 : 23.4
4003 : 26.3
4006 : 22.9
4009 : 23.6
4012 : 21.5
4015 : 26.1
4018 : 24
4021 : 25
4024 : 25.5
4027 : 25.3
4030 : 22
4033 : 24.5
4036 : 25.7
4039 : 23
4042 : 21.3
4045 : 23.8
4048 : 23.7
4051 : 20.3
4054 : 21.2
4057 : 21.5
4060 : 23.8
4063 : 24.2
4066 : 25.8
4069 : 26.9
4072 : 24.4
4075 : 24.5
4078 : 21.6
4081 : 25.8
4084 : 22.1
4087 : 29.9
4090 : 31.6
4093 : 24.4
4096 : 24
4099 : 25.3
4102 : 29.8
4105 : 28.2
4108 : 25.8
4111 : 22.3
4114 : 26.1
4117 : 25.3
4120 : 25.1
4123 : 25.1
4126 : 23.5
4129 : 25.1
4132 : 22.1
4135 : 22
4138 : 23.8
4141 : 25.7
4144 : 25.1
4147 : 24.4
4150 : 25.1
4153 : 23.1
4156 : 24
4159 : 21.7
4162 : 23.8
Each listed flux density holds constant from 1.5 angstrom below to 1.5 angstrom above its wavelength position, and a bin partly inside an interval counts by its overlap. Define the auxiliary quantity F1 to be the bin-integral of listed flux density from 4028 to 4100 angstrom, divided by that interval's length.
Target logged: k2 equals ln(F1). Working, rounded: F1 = 24.2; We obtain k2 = 3.19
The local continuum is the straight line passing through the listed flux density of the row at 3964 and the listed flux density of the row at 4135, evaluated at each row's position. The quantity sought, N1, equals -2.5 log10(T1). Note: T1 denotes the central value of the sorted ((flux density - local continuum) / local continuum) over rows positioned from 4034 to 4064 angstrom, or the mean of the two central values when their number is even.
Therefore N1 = 3.8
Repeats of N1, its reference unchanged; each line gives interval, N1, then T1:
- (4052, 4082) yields 2.7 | 0.081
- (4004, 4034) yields 3.0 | 0.065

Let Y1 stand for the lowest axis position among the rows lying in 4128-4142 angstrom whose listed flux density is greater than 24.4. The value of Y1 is 4129 angstrom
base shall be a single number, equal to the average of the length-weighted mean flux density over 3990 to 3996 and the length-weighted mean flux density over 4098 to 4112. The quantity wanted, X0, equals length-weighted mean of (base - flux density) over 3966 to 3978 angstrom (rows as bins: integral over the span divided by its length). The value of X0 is 4.0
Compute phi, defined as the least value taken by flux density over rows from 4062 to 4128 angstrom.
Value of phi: 21.6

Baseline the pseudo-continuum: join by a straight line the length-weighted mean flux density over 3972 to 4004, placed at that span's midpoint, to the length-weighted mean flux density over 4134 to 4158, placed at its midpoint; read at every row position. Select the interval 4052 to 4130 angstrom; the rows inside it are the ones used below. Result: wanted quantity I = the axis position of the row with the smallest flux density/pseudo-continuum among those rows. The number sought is 4054 angstrom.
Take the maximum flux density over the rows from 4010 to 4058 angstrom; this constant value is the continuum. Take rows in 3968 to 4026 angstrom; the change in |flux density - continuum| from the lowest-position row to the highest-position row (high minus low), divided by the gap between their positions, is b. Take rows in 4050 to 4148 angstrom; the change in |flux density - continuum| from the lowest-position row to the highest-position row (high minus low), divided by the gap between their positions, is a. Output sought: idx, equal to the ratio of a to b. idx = 0.92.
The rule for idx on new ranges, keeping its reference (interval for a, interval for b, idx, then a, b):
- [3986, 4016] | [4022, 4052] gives 0.00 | 0.000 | 0.193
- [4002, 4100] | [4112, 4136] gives 0.03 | 0.006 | 0.195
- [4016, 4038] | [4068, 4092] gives -0.42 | -0.094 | 0.224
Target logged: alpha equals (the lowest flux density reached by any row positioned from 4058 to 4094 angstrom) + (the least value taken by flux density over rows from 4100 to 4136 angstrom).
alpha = 43.6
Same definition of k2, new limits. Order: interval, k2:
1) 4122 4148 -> 3.18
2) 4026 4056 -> 3.14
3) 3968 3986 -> 3.07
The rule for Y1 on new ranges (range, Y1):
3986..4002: 3988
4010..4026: 4015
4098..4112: 4099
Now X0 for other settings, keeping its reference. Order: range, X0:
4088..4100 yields -0.8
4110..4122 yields 0.9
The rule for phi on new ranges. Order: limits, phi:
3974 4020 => 18.5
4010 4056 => 20.3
